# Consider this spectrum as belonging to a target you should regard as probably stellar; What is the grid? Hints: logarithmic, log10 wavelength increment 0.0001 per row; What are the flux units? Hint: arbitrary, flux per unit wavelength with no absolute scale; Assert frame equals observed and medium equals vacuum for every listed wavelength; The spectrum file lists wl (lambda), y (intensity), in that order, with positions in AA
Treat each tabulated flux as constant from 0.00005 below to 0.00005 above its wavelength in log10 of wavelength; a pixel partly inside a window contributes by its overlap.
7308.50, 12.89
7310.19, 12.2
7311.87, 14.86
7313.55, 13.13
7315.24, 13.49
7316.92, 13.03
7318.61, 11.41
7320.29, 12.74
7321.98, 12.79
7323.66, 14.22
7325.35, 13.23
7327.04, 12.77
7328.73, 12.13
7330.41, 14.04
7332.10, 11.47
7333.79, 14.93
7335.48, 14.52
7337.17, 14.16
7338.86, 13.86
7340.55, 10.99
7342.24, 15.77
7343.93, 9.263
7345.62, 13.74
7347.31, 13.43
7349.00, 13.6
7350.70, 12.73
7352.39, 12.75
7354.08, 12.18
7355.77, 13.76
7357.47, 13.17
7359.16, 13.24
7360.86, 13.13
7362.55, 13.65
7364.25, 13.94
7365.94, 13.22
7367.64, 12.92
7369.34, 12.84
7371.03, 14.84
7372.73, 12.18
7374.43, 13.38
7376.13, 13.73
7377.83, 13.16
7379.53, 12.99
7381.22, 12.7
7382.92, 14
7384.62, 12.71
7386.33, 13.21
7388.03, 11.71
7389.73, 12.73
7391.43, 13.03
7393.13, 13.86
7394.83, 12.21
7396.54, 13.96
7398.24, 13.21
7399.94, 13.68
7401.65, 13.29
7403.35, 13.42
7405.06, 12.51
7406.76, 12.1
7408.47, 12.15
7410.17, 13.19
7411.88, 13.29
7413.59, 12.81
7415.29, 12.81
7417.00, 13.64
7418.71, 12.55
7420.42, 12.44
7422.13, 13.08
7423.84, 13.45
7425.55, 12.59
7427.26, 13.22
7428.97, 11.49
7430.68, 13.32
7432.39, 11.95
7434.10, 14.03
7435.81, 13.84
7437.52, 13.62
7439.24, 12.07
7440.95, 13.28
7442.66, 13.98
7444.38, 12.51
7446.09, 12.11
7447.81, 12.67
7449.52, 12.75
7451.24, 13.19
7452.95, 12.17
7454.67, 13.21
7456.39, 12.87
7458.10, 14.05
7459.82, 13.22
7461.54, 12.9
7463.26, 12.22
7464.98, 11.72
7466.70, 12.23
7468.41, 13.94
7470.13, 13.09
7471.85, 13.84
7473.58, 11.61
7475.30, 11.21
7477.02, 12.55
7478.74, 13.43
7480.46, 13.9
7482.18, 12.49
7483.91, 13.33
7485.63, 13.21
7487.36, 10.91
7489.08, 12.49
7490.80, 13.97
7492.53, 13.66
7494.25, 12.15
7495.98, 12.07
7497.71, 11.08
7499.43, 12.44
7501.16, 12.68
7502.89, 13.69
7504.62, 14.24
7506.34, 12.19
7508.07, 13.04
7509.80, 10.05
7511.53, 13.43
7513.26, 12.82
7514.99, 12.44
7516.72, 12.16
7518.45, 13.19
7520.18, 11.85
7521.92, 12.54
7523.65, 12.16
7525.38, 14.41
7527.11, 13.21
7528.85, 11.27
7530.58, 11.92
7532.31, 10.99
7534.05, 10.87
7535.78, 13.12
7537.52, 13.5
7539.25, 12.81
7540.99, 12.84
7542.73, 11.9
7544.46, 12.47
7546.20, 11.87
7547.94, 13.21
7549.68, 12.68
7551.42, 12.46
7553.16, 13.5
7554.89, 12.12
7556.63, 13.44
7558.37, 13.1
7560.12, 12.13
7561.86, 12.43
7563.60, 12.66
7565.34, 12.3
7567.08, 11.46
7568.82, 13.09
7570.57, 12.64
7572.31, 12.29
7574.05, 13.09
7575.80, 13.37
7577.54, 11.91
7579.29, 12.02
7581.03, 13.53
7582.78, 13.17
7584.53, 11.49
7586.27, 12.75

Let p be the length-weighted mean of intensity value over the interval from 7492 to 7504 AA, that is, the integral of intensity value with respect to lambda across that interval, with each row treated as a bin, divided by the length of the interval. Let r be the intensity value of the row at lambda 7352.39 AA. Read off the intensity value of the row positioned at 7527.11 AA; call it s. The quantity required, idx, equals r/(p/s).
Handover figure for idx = 13.4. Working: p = 12.5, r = 12.75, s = 13.21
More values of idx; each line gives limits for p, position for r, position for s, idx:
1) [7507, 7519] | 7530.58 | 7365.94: 12.7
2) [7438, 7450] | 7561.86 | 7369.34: 12.5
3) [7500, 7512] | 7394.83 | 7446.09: 11.6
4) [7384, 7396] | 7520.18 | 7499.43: 11.5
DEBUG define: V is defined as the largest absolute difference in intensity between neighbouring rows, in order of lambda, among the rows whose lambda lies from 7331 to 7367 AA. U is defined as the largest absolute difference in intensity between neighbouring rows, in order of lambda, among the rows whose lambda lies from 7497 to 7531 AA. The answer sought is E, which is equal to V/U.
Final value 1.9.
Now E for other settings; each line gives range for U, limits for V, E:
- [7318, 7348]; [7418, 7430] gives 0.3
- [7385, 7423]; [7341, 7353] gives 3.7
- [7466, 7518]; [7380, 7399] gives 0.5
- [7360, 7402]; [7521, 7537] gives 0.8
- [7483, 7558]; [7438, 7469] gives 0.5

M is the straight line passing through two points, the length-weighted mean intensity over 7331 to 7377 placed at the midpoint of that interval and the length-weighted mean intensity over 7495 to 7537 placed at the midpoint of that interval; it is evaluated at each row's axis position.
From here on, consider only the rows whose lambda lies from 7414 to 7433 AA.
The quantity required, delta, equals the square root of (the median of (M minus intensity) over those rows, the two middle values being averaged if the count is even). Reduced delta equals 0.34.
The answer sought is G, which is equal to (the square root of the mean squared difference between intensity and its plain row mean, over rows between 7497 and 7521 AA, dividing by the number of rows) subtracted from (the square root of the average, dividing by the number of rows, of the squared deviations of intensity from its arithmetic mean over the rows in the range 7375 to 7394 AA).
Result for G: -0.4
